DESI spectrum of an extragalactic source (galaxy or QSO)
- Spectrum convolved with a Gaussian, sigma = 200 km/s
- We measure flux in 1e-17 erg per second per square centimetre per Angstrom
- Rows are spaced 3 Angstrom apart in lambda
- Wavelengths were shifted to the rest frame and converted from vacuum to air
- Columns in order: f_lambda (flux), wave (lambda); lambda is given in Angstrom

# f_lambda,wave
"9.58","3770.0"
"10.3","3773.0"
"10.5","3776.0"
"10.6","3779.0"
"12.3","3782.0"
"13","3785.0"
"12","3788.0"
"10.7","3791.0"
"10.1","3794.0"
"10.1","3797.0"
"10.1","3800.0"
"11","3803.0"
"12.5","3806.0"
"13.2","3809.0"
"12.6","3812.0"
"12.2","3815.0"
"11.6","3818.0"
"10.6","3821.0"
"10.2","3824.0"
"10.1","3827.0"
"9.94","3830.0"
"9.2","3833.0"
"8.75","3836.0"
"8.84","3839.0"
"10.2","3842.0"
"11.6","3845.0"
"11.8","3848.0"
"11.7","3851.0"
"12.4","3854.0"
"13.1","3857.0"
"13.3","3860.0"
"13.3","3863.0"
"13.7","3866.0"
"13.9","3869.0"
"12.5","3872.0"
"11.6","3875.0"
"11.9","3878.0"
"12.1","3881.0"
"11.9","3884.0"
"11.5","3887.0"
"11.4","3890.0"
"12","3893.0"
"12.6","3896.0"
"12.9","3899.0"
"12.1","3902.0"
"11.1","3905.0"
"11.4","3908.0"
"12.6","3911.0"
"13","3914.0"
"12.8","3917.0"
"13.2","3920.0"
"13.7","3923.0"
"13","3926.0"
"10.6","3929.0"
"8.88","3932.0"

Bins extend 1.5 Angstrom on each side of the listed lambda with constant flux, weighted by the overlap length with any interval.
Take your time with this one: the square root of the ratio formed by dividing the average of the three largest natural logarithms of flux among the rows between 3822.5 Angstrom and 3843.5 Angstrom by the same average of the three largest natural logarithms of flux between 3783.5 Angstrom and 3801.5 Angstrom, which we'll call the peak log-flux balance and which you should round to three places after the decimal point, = 0.968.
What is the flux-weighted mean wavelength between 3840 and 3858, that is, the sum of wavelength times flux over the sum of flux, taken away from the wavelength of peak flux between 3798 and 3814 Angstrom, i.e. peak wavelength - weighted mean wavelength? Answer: -40.9 Angstrom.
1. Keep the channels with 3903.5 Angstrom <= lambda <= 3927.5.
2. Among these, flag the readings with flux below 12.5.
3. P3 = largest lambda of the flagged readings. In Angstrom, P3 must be 3908.0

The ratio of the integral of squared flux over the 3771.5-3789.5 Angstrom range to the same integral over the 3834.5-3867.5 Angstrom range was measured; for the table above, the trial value 0.5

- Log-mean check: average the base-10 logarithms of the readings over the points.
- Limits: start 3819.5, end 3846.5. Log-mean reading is 1.00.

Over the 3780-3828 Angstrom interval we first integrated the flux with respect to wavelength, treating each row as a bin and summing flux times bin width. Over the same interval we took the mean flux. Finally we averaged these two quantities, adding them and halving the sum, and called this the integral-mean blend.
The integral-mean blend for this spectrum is 279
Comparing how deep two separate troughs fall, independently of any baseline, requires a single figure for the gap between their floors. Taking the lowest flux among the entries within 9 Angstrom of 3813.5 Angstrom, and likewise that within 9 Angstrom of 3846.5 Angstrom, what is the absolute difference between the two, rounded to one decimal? 1.8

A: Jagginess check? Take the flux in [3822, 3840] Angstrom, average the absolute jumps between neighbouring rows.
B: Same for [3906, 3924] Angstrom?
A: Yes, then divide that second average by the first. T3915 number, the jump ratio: 1.8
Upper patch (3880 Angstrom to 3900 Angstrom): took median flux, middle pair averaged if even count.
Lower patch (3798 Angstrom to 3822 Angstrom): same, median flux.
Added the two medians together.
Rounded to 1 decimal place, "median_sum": 23.9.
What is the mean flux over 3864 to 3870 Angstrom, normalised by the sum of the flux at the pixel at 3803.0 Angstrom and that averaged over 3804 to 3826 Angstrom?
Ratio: 0.60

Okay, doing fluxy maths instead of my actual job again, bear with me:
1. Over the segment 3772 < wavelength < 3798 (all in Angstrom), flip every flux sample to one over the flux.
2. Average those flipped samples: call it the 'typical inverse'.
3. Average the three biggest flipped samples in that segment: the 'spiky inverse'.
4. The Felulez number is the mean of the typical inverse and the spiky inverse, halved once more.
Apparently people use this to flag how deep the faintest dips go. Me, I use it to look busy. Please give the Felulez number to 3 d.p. 0.047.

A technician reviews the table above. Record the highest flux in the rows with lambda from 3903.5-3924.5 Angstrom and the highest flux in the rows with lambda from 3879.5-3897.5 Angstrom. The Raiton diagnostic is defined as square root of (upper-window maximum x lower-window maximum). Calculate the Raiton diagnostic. 13.1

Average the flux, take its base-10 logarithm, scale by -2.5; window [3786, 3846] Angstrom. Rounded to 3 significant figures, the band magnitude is -2.58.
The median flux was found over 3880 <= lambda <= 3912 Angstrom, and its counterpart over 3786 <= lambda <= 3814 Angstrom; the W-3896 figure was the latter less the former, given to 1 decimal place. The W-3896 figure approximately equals -1.0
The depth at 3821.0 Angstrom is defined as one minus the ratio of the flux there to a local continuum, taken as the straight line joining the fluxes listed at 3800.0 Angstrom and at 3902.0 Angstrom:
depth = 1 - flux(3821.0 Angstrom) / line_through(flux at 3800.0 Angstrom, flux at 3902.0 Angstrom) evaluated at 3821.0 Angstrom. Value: -0.01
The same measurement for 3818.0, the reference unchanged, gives -0.11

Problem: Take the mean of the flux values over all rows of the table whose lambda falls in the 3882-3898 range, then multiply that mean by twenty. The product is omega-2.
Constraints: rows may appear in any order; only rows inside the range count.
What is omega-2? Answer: 238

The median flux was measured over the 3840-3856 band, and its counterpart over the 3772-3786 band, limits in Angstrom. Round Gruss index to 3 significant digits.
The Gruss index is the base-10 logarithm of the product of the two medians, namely 2.09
